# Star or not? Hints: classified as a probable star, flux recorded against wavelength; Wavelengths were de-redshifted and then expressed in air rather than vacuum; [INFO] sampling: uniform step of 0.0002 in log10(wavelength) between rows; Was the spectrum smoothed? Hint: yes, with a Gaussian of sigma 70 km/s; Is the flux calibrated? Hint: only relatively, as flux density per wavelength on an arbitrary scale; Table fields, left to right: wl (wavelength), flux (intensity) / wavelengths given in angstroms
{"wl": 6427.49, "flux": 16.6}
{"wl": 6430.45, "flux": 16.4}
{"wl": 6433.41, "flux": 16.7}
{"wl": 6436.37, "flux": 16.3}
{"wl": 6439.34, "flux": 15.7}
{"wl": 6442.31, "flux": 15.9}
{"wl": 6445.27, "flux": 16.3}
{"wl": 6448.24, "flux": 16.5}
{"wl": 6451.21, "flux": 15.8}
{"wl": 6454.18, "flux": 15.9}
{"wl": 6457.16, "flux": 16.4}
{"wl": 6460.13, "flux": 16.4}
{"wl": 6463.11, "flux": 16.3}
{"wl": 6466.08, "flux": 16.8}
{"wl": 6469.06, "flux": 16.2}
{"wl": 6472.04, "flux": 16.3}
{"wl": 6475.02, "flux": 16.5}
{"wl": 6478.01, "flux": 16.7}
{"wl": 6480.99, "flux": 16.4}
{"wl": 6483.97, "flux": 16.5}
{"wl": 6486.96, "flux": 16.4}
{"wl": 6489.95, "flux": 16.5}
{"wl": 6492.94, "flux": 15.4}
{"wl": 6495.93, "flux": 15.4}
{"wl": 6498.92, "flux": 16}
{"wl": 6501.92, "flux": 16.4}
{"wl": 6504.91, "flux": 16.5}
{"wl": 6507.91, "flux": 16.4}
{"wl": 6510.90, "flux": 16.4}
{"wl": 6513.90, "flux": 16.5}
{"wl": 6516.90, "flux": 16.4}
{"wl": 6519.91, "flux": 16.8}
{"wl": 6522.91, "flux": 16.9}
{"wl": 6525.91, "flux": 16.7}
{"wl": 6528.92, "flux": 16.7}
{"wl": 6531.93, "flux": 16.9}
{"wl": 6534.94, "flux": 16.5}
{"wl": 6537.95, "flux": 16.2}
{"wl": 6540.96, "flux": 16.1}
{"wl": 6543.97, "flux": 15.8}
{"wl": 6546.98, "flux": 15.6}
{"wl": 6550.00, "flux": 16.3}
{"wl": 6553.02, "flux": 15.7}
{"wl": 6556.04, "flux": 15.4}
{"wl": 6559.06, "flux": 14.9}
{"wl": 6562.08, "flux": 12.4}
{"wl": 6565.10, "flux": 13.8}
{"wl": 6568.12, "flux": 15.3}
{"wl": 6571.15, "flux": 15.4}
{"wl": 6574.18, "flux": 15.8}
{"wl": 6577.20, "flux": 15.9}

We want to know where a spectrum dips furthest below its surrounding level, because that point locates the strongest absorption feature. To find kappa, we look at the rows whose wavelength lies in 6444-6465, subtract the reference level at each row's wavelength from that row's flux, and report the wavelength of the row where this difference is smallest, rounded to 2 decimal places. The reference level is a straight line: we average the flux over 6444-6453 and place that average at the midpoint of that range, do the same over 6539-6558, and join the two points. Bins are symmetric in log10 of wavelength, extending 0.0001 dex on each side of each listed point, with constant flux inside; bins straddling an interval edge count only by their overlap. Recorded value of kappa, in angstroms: 6451.21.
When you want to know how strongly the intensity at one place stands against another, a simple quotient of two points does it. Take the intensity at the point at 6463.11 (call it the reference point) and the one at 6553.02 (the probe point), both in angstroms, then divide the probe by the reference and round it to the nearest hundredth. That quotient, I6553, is 0.96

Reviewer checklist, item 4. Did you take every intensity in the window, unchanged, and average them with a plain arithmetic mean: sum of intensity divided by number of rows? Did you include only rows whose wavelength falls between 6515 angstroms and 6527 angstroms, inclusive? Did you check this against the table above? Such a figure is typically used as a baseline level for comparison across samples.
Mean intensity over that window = 16.7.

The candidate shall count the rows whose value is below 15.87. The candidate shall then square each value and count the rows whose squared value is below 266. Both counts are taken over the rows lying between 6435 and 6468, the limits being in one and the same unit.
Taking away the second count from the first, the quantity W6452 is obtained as -5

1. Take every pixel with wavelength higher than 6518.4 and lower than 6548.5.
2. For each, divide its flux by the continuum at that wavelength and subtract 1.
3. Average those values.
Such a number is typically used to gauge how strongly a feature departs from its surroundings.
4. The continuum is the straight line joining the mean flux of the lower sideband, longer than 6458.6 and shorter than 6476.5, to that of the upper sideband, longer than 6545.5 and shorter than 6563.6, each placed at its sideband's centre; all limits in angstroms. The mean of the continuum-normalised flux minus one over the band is 0.07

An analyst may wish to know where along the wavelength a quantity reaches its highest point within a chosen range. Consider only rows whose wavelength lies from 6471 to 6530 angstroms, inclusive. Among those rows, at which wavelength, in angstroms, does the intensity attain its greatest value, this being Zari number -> 6522.91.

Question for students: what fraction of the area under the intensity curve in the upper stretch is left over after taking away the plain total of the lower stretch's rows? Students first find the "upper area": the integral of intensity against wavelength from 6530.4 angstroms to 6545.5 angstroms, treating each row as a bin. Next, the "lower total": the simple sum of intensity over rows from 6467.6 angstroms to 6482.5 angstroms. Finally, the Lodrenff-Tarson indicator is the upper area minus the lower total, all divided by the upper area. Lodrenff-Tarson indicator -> 0.67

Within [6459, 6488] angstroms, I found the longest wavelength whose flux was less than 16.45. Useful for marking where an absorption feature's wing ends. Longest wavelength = 6486.96 angstroms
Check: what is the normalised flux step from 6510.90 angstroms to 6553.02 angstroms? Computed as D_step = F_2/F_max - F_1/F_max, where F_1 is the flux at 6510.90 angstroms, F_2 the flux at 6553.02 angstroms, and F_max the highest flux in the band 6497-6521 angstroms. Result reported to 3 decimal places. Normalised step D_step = -0.042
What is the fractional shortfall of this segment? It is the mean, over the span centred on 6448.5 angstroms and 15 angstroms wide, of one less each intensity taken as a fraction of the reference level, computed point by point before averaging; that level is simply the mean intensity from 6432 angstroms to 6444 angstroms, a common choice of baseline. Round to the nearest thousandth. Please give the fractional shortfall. 0.004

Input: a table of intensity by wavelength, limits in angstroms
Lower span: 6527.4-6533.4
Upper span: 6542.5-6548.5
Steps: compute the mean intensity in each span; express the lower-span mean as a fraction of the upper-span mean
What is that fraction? 1.07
